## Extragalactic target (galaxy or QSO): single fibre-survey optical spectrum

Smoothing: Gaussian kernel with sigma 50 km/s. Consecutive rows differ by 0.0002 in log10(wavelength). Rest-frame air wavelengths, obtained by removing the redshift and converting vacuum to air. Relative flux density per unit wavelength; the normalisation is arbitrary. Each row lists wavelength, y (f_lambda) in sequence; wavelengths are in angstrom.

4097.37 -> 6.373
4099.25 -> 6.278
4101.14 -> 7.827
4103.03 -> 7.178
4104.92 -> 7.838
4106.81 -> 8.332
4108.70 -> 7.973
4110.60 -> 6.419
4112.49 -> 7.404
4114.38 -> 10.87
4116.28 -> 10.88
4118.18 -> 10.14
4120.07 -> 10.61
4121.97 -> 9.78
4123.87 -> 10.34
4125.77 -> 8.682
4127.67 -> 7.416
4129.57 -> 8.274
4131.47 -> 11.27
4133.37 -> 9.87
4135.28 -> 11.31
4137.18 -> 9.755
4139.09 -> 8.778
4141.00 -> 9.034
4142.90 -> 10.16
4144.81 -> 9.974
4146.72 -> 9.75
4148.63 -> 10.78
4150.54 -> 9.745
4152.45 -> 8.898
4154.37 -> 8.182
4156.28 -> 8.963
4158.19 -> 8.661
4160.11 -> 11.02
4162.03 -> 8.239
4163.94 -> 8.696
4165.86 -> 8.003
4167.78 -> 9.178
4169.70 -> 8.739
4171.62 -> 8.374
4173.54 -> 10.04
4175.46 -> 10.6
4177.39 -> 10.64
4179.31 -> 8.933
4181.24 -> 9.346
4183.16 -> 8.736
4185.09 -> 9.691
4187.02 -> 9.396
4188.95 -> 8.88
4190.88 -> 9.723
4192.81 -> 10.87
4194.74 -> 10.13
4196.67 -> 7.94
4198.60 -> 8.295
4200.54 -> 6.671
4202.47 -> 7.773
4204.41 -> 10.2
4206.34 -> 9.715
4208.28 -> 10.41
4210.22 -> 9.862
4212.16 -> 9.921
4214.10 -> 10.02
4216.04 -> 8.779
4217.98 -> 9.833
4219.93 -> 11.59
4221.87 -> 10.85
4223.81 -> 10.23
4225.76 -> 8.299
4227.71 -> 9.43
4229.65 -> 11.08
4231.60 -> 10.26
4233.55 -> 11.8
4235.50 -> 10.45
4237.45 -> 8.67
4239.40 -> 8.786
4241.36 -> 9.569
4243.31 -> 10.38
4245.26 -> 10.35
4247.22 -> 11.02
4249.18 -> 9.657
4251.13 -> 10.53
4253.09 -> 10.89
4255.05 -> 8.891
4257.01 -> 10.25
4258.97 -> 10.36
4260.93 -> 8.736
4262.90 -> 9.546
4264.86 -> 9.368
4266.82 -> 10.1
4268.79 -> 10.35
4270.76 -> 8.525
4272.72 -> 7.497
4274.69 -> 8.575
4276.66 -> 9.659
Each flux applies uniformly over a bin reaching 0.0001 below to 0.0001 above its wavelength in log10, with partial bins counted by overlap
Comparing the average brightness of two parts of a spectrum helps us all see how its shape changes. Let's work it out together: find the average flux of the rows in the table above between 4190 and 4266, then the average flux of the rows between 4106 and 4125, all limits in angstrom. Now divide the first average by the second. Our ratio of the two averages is 1.05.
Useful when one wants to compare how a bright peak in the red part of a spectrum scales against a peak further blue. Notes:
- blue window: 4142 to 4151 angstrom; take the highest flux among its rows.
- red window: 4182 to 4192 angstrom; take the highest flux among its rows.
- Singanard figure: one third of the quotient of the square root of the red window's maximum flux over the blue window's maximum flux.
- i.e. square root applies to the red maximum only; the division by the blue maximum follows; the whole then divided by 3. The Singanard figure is 0.096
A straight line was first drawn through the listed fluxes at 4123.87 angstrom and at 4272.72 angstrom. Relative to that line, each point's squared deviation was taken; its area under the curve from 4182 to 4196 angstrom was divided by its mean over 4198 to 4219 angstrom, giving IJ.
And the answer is 7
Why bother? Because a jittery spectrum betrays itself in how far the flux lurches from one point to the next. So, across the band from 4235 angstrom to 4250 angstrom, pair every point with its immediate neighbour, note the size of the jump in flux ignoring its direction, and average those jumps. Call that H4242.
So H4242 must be 0.79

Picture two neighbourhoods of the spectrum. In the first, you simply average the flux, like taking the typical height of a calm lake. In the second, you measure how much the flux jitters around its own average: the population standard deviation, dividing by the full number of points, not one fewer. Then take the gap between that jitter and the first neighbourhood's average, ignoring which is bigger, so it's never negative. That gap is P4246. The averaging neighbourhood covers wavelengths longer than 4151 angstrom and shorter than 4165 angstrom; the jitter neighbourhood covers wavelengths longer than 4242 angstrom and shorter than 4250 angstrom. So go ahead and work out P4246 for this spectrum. 8.5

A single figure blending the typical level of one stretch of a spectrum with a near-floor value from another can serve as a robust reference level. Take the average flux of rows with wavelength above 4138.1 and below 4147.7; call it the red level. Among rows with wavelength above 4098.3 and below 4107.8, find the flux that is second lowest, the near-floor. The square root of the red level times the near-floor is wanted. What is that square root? 8.3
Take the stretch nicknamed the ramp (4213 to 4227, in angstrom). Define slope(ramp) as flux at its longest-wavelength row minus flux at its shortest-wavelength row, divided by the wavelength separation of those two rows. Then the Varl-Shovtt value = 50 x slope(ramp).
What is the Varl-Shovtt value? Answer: -7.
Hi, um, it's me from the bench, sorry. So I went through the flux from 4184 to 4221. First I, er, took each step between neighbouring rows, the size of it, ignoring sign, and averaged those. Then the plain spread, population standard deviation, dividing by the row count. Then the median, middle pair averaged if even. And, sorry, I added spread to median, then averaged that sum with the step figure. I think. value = 5.9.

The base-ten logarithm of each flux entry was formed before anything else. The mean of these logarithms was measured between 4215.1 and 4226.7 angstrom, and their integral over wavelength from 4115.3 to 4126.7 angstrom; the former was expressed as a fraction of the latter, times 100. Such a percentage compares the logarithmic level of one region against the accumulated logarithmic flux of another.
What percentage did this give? 8.71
